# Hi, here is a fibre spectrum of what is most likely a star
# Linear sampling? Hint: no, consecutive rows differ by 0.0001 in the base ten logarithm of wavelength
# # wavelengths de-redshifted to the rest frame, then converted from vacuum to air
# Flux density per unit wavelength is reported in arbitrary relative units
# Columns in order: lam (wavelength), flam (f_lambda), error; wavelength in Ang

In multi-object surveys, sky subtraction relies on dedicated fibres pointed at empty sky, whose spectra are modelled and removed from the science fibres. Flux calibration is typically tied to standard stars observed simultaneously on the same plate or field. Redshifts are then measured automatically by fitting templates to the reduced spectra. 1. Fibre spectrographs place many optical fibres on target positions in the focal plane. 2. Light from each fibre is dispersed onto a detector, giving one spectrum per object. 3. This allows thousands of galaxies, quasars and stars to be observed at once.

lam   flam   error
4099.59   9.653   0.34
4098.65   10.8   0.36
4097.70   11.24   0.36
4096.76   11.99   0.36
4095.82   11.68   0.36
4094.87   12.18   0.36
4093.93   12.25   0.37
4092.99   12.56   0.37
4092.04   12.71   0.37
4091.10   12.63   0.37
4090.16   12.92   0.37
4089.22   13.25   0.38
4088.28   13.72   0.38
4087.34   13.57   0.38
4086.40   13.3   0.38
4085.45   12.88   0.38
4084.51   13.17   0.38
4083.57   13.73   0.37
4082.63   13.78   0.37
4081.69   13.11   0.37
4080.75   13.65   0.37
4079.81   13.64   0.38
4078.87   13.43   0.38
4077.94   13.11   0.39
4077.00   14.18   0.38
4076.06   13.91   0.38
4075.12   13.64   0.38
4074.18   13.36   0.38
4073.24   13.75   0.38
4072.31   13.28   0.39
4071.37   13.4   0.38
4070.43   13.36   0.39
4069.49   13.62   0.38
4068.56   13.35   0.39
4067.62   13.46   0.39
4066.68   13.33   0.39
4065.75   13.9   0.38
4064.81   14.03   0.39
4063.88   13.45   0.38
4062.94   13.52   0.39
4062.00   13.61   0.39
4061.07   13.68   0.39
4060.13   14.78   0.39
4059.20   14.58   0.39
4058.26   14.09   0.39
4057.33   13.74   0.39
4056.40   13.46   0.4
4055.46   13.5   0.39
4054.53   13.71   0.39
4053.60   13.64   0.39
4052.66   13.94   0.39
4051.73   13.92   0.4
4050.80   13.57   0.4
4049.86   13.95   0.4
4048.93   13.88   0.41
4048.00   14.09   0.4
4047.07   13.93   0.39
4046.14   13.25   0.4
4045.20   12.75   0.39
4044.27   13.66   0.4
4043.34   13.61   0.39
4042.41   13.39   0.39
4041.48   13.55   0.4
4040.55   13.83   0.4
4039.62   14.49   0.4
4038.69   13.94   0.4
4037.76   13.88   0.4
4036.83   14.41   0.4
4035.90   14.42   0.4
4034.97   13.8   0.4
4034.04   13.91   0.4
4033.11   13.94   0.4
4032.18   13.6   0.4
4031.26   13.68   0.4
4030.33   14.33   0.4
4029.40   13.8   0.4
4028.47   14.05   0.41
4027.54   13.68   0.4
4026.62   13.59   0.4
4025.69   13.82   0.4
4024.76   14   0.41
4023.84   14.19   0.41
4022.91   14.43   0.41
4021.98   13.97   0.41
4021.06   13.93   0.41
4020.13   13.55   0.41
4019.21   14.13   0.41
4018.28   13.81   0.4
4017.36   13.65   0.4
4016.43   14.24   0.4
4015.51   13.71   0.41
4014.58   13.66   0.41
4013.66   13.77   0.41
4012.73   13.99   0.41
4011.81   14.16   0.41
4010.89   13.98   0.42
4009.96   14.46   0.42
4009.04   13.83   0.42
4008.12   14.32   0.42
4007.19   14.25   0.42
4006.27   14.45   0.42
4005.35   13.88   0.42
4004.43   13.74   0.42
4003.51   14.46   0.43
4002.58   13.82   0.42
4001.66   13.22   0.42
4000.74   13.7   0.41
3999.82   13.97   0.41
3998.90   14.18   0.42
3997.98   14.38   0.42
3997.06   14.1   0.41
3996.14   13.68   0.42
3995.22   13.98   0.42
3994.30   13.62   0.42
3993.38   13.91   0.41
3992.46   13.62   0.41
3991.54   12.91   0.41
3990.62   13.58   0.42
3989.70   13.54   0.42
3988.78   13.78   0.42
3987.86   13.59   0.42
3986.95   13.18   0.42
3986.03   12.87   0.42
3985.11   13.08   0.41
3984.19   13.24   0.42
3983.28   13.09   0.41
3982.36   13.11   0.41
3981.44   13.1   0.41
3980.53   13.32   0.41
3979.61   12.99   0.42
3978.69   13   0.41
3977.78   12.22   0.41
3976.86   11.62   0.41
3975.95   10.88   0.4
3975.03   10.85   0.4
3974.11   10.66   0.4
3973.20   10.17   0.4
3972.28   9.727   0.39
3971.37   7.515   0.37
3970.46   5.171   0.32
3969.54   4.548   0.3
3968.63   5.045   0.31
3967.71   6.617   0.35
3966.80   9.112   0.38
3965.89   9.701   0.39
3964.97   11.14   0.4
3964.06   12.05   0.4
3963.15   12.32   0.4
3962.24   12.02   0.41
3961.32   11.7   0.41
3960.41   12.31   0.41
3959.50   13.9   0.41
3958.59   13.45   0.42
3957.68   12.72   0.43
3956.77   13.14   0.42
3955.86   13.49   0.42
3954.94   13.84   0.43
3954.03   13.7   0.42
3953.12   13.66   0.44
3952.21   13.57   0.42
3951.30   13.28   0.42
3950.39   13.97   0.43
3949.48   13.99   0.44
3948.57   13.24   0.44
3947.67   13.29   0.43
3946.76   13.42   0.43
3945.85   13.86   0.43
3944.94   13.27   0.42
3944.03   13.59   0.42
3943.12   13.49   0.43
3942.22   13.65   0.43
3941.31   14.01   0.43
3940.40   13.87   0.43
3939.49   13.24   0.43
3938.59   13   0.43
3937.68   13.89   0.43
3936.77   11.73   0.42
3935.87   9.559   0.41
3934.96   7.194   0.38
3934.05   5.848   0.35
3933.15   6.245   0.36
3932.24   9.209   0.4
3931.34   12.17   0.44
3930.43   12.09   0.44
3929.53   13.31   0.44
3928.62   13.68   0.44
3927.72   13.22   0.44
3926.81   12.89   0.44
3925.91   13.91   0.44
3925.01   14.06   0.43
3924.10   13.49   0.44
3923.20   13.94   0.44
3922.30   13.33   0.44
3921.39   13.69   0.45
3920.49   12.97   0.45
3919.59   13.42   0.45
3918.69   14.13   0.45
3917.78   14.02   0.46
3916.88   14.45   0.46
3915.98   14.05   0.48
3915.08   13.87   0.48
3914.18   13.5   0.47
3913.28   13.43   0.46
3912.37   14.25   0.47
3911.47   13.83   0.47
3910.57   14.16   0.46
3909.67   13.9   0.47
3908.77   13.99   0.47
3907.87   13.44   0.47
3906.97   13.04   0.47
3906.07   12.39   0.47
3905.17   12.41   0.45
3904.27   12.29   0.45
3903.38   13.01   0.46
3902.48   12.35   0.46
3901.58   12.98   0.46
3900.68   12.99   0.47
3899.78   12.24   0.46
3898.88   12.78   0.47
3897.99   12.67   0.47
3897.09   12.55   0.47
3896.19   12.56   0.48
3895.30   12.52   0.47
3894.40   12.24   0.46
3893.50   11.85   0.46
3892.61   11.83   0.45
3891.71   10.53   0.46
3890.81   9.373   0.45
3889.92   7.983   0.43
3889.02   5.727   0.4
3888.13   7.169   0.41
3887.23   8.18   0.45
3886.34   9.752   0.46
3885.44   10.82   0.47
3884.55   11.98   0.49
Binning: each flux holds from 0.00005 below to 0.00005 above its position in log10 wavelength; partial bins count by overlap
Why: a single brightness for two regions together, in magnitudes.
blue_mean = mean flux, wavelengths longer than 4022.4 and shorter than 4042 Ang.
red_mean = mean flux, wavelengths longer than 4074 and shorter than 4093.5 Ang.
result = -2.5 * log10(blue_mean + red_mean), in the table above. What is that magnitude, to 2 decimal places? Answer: -3.59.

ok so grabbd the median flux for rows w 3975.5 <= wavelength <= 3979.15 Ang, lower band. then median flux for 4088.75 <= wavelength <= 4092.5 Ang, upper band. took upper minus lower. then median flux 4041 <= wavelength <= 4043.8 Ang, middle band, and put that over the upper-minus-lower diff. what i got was 15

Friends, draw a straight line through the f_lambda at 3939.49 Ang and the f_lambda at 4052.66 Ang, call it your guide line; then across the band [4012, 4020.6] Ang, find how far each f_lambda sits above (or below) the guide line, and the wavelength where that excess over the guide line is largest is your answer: 4016.43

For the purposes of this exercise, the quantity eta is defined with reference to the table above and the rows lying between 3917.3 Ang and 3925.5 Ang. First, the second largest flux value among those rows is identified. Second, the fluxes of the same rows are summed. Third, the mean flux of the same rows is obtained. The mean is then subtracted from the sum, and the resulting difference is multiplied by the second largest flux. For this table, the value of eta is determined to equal 1538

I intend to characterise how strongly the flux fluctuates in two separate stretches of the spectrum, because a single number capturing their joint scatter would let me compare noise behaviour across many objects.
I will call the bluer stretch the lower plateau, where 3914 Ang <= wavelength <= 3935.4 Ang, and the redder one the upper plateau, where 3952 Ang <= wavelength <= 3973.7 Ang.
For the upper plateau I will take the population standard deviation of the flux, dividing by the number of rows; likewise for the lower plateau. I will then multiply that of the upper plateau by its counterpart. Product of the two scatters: 7.4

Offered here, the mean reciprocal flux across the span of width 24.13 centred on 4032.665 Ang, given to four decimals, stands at 0.0719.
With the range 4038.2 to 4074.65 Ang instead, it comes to 0.0730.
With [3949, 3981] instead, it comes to 0.0964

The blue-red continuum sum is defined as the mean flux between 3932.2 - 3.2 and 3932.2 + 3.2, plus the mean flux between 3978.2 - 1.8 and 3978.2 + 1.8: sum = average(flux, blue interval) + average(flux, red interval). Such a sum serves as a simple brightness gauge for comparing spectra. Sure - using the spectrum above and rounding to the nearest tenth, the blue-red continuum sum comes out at 21.9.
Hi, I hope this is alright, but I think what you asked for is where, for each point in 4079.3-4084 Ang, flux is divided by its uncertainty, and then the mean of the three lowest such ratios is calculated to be 36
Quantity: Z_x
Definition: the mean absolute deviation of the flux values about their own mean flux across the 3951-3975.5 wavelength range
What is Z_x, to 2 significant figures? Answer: 2.3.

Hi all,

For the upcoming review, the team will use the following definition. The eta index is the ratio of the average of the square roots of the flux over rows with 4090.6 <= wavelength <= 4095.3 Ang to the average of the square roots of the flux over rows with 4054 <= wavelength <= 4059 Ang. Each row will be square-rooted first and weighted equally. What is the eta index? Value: 0.95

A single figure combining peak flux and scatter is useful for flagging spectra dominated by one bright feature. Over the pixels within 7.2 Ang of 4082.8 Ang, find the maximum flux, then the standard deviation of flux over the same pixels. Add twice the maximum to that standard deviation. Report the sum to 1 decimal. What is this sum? 28.7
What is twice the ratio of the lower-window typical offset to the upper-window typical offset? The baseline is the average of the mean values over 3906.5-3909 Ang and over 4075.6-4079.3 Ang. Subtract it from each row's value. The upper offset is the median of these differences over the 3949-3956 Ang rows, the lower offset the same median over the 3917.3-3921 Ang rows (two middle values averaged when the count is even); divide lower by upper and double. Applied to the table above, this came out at 3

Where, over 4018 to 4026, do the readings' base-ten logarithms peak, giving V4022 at 4022.91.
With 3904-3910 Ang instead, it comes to 3908.77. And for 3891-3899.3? 3898.88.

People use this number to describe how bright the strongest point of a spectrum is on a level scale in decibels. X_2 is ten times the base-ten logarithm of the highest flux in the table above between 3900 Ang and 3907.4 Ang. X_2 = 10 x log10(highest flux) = 11.15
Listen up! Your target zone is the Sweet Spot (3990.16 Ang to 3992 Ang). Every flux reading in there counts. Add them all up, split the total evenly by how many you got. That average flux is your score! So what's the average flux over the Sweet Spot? 13.2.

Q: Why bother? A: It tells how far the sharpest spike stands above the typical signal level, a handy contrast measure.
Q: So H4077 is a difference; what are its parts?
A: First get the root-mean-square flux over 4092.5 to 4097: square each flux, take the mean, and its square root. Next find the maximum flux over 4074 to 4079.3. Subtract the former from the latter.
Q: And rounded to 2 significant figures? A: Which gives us 2.0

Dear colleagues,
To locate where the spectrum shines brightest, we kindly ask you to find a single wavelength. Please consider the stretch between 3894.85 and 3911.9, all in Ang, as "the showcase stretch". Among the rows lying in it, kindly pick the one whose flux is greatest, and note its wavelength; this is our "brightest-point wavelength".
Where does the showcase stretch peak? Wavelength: 3910.57 Ang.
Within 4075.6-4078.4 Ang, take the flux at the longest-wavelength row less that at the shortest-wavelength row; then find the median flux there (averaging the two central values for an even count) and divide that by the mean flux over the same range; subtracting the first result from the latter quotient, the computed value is 1.81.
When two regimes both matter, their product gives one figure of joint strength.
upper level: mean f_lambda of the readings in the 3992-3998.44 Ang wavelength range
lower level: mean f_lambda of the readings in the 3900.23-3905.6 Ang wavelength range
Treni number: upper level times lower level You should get 176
